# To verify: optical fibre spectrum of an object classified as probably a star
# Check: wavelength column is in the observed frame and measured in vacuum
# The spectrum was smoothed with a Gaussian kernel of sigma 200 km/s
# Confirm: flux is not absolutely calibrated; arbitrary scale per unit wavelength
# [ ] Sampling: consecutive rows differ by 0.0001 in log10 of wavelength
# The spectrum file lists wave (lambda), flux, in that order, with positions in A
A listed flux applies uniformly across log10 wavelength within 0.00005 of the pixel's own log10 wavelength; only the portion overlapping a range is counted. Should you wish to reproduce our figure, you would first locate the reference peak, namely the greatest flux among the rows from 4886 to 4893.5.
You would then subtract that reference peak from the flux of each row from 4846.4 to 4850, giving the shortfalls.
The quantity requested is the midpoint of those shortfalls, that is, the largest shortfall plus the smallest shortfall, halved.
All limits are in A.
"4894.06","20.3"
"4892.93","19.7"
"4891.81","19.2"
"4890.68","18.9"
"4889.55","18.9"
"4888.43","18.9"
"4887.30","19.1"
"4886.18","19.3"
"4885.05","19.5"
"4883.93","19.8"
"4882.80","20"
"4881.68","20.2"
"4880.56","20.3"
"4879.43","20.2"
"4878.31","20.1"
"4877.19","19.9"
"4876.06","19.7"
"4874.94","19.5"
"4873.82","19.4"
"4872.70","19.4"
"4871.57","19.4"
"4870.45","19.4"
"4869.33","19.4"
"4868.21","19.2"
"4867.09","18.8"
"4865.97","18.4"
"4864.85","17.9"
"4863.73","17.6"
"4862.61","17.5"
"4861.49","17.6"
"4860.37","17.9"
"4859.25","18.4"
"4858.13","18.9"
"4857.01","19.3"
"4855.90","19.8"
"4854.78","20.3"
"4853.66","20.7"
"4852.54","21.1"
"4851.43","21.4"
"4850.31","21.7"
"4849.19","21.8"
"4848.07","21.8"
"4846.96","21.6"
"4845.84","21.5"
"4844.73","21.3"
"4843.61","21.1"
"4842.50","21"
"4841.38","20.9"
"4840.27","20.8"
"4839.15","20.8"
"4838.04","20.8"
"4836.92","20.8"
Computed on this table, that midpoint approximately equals 2.0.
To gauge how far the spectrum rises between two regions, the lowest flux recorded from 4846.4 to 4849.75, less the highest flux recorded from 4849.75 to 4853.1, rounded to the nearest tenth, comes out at -0.1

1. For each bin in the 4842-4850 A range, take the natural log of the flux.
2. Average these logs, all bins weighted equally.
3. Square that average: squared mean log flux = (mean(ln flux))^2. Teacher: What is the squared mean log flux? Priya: 9.4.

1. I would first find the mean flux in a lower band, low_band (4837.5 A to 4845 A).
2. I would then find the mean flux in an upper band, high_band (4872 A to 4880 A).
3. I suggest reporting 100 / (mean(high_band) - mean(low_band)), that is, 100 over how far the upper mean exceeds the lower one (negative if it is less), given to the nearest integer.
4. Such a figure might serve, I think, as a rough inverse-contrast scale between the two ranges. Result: -82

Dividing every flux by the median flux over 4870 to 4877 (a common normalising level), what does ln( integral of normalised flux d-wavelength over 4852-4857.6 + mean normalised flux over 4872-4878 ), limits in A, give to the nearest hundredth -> 1.92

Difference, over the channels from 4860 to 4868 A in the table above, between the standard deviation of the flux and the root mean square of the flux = -17.5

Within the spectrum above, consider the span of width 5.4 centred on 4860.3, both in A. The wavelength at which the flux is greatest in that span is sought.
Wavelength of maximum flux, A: 4858.13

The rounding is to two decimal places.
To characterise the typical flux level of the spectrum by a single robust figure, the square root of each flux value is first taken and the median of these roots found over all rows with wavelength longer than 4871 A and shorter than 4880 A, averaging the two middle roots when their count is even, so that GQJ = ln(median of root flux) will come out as 1.49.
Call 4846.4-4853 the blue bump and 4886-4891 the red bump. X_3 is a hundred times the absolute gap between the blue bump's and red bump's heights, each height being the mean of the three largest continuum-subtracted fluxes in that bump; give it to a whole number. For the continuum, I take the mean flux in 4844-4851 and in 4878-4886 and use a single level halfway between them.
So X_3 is 267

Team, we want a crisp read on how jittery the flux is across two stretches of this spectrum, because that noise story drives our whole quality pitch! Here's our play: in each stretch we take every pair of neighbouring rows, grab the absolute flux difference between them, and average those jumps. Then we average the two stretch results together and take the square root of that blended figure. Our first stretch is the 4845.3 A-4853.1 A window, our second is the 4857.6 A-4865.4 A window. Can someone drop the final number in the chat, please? 0.48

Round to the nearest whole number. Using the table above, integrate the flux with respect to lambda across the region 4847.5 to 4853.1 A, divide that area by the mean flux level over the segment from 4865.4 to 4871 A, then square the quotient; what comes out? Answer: 40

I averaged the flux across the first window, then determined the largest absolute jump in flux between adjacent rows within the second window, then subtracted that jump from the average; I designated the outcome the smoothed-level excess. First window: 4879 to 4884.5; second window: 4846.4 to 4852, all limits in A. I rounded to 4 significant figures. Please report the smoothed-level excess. 19.80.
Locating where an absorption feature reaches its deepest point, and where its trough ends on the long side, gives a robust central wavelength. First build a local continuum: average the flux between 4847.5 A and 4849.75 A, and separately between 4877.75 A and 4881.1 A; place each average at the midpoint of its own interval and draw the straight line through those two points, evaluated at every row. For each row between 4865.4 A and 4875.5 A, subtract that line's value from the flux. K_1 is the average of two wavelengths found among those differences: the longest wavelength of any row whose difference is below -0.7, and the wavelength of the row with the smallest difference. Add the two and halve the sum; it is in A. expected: 4870.5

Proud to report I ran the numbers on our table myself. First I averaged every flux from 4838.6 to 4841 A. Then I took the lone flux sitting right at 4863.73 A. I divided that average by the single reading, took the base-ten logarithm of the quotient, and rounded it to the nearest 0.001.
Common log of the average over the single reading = 0.073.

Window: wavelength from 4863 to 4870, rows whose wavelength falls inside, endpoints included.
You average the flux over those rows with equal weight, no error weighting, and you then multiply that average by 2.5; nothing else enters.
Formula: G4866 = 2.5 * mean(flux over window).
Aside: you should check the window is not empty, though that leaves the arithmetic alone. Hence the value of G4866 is 46.4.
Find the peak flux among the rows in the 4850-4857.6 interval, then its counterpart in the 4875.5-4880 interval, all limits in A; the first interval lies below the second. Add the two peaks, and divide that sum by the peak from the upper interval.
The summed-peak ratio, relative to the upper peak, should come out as 2.07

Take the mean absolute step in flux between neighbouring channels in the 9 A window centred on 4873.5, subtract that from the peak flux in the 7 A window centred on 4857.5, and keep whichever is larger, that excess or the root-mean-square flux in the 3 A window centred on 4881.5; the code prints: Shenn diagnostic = 20.2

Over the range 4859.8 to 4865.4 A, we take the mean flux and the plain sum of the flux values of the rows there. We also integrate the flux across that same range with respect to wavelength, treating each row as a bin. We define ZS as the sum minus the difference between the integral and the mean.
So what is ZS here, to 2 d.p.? 7.11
